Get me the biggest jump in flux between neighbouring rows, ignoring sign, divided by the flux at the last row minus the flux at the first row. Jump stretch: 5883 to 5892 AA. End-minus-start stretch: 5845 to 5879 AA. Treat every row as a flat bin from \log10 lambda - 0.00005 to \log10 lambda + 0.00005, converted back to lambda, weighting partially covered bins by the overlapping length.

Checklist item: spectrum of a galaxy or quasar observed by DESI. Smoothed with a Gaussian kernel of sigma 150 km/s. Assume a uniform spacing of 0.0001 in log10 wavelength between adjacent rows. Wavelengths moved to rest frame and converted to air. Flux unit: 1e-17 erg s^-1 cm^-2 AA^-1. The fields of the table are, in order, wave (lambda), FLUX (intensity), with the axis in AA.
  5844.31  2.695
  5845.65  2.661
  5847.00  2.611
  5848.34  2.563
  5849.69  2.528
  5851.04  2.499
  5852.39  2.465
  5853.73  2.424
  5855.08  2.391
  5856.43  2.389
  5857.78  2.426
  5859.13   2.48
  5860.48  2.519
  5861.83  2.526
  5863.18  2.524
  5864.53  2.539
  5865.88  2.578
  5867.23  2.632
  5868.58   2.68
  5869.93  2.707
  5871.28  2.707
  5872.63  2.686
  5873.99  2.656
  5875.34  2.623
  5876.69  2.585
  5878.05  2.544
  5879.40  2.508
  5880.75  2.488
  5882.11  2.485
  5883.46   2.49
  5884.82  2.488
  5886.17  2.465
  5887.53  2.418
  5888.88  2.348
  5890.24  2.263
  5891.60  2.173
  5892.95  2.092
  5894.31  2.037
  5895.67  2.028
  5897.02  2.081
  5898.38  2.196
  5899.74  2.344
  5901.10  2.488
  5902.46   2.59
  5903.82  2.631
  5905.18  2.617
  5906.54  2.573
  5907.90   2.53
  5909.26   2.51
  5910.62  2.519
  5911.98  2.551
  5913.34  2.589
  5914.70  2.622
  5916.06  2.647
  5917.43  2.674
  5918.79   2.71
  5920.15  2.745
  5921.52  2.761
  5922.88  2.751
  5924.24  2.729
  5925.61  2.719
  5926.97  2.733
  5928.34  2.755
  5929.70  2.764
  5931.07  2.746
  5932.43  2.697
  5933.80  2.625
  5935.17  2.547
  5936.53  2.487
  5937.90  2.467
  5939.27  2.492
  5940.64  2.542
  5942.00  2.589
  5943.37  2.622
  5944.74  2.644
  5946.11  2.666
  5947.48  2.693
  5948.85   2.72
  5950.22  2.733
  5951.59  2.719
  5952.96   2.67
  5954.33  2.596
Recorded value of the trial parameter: -0.8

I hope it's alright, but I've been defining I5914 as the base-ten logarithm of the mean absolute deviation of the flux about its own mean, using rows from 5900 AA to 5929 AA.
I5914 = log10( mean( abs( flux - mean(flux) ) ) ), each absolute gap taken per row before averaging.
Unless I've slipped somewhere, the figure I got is -1.11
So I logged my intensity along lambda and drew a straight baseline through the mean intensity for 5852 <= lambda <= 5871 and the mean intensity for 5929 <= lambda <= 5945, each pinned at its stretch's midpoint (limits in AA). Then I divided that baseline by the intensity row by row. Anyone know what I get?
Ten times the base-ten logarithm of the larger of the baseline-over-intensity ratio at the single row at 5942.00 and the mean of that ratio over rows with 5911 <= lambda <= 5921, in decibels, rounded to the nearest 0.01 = 0.03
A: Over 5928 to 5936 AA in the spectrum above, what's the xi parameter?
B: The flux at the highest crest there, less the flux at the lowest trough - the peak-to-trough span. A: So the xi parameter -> 0.22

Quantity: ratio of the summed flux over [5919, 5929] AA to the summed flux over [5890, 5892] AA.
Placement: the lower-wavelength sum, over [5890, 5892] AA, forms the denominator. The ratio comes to 4.3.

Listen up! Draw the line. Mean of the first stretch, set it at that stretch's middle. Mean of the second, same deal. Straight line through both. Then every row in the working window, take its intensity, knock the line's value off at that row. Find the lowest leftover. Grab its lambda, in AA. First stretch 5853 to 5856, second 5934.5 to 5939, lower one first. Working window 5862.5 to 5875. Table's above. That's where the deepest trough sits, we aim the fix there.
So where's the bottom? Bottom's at 5863.18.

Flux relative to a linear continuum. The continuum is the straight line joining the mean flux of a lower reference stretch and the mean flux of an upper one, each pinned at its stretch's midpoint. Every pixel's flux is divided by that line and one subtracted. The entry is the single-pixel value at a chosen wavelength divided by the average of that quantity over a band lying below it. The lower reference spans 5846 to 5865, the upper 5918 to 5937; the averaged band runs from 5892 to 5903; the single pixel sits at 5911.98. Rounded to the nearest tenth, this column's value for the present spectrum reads 0.3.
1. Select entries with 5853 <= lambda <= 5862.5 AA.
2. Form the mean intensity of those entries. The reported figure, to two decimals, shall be 2.45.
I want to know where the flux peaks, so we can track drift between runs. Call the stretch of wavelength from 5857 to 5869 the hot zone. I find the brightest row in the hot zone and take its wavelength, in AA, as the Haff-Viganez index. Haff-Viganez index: 5868.58 AA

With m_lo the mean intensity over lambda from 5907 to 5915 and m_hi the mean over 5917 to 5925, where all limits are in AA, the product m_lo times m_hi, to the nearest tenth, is 7.0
